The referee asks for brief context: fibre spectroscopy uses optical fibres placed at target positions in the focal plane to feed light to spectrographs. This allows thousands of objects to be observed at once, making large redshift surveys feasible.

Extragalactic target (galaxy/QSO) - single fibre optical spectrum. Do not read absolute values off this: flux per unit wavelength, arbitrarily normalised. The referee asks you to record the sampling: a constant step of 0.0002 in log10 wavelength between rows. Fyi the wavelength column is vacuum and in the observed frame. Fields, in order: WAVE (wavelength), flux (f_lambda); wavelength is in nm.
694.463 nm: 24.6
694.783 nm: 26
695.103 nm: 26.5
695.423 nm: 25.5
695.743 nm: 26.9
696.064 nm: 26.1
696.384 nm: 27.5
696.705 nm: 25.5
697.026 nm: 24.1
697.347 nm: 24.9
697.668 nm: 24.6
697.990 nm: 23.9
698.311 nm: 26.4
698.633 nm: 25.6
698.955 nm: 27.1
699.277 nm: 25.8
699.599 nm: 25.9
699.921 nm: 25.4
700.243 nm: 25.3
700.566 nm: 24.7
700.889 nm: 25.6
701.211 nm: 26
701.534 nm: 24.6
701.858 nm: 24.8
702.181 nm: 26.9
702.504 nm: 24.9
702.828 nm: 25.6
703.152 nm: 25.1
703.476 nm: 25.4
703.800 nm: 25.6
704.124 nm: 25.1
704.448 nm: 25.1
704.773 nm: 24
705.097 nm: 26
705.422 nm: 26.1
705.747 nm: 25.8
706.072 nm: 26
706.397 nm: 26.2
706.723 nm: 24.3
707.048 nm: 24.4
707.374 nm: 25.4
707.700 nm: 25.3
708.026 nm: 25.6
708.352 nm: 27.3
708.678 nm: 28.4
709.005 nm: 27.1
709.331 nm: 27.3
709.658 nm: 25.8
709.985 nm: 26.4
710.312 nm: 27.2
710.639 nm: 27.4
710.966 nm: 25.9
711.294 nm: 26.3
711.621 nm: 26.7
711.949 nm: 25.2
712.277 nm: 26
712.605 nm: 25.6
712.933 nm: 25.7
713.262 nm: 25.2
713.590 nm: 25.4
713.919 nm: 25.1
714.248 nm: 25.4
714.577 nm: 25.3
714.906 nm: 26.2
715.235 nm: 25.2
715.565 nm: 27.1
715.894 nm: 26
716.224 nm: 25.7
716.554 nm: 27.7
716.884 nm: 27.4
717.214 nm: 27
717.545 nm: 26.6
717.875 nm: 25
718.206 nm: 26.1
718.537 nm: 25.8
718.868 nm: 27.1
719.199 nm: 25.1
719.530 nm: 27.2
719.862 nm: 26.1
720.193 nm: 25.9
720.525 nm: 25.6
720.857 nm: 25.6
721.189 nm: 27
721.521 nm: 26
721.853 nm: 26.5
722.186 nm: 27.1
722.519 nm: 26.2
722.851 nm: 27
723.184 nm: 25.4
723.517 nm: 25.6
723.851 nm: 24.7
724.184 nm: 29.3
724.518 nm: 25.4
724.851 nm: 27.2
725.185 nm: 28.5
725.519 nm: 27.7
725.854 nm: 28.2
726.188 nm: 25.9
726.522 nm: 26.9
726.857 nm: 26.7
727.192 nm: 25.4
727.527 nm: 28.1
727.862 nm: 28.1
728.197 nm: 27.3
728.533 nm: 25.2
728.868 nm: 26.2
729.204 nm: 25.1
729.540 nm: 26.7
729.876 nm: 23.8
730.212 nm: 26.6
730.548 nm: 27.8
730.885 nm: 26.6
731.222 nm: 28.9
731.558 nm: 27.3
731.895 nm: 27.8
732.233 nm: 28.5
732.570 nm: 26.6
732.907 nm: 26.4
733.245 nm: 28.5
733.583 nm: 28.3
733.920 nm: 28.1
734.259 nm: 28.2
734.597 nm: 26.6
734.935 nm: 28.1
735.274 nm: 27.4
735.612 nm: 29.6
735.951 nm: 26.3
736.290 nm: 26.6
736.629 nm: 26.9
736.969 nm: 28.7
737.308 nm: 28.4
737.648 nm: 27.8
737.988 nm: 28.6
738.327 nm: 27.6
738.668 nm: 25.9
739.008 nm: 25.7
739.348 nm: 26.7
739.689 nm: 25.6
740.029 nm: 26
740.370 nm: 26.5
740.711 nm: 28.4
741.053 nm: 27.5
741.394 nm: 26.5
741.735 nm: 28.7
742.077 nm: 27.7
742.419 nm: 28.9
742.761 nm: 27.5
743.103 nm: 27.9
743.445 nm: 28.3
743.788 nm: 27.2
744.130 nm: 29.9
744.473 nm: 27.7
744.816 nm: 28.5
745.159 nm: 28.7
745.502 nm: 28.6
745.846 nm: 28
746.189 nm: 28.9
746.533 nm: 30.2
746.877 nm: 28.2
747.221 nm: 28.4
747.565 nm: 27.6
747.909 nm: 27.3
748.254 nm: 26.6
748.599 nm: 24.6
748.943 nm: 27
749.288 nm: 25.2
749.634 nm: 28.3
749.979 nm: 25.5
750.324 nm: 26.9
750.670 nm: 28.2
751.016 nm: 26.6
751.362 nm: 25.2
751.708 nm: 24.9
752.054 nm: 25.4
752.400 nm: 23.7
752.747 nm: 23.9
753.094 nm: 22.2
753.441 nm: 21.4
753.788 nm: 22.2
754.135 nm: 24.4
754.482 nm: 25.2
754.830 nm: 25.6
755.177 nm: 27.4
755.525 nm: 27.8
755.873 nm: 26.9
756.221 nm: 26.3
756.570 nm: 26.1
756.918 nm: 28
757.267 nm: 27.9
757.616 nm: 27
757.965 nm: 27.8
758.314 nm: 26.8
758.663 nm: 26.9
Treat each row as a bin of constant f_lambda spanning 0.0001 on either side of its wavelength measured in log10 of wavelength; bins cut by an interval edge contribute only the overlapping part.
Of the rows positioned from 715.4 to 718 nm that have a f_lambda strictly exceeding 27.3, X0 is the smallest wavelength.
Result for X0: 716.554 nm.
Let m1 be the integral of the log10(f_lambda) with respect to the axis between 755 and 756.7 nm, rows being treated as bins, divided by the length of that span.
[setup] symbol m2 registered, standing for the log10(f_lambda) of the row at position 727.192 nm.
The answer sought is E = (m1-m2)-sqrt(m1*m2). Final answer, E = -1.39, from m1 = 1.43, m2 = 1.40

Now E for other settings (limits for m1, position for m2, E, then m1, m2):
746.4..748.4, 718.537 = -1.39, 1.45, 1.41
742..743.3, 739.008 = -1.39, 1.45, 1.41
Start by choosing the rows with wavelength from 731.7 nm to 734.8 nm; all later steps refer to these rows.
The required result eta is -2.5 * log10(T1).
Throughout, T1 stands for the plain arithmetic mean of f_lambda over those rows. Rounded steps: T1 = 27.7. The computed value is -3.60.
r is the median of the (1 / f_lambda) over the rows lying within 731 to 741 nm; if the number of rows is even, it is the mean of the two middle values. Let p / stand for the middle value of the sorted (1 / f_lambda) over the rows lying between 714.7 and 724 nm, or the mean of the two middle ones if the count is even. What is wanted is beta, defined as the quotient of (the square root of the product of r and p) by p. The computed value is 0.97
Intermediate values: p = 0.0383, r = 0.0362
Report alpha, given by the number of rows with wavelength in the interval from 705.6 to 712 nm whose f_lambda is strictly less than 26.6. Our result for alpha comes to 13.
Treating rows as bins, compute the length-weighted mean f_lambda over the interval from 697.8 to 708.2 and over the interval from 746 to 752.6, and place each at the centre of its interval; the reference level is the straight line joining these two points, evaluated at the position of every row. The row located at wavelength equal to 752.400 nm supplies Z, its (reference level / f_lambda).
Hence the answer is 1.13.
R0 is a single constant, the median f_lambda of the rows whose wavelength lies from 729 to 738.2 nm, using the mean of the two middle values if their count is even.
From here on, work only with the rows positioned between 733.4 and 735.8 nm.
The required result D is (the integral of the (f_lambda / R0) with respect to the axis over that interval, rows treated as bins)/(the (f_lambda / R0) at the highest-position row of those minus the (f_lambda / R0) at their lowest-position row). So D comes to 52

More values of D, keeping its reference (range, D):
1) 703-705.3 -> 64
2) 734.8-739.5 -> -92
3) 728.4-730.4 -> 37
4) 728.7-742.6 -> 140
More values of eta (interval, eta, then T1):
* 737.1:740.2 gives -3.58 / 26.9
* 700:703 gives -3.51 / 25.4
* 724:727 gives -3.59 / 27.3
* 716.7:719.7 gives -3.55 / 26.4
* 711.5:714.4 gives -3.52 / 25.6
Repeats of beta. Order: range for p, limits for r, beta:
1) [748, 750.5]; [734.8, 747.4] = 0.98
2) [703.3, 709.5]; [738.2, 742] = 0.98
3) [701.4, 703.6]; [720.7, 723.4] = 0.98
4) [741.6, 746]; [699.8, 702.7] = 1.06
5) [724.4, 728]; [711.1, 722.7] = 1.02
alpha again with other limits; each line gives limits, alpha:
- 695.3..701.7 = 17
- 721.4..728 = 9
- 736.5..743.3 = 6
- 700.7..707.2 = 19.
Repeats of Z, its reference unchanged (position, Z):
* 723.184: 1.02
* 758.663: 1.00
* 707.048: 1.05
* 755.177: 0.98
